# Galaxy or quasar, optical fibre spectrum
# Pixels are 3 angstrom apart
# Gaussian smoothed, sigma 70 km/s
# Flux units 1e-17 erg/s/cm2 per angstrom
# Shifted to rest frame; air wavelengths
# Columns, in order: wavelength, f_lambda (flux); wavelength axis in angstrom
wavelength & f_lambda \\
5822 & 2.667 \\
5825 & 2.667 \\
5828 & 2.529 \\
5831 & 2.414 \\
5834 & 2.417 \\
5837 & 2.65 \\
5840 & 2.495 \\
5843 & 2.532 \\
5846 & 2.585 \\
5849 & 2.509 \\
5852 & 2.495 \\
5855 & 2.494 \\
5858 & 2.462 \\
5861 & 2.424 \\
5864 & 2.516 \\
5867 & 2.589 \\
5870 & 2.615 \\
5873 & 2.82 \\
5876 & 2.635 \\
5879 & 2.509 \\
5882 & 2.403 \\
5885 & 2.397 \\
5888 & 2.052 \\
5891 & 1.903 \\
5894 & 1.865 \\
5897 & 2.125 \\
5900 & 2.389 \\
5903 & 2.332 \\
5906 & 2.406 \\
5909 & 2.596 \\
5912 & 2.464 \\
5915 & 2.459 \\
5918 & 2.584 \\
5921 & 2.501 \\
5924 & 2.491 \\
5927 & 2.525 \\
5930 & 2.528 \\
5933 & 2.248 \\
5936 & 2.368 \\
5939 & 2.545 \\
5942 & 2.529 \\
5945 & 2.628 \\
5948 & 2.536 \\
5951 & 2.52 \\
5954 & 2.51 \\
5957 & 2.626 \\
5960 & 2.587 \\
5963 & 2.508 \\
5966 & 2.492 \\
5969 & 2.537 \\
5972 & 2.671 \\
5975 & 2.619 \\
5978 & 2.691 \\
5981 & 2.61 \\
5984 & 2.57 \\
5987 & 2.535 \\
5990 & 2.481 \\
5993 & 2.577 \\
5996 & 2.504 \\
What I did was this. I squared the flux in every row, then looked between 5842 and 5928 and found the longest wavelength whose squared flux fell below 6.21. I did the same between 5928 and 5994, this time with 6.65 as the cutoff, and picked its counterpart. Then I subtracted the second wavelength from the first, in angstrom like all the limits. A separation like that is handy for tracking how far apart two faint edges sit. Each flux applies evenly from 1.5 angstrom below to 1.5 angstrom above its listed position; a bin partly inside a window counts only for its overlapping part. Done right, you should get -69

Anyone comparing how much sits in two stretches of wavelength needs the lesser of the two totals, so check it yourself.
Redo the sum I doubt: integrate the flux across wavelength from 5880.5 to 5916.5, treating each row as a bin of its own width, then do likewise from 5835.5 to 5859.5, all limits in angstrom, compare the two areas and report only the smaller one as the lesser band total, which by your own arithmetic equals 61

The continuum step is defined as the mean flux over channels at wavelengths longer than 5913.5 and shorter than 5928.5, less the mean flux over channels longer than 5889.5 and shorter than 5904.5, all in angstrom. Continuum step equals 0.39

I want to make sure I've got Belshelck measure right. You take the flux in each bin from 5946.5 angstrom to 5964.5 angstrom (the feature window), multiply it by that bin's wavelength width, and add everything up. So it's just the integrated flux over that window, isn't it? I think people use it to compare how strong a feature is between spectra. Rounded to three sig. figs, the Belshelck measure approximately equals 45.9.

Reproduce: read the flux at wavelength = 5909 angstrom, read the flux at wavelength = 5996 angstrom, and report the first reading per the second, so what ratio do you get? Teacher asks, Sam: 1.04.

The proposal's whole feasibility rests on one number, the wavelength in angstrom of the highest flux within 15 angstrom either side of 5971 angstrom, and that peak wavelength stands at 5978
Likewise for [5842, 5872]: 5870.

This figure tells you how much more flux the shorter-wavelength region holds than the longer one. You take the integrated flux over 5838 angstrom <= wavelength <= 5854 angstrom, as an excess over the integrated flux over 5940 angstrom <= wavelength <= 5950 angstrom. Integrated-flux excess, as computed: 15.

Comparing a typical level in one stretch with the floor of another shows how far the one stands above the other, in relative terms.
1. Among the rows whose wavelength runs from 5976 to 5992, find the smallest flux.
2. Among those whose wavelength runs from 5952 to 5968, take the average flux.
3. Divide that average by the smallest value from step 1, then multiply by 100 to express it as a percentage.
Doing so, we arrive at 103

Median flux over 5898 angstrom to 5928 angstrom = 2.48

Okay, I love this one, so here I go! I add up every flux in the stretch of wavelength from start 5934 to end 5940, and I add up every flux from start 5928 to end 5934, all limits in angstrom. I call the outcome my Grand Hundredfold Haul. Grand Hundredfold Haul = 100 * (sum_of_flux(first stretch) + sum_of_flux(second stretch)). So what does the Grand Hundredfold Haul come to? 969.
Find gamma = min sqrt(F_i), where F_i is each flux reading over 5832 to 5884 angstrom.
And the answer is 1.55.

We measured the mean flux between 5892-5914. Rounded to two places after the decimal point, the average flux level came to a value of 2.31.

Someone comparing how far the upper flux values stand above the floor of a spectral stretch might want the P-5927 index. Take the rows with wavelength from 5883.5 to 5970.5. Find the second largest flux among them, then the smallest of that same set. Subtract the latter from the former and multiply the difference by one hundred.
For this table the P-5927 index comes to 76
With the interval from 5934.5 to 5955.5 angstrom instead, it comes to 18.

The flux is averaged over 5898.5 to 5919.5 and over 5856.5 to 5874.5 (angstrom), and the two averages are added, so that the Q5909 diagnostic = 5.03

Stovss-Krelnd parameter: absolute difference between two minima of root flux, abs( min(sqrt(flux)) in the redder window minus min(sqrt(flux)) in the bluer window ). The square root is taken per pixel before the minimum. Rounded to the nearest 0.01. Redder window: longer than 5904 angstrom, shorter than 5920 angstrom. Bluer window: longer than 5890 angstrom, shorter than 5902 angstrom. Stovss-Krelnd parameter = 0.19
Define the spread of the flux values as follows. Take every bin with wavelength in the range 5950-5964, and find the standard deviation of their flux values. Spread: 0.05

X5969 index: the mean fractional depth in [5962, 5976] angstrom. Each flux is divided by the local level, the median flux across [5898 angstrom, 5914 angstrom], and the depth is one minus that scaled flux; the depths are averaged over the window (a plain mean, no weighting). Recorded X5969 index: -0.066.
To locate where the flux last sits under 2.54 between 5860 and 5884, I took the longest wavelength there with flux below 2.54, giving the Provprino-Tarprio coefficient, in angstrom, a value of 5882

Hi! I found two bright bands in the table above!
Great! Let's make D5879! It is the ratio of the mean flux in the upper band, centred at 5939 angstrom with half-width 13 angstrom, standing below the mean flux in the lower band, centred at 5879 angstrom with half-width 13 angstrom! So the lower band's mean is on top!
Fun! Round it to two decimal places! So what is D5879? 0.98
